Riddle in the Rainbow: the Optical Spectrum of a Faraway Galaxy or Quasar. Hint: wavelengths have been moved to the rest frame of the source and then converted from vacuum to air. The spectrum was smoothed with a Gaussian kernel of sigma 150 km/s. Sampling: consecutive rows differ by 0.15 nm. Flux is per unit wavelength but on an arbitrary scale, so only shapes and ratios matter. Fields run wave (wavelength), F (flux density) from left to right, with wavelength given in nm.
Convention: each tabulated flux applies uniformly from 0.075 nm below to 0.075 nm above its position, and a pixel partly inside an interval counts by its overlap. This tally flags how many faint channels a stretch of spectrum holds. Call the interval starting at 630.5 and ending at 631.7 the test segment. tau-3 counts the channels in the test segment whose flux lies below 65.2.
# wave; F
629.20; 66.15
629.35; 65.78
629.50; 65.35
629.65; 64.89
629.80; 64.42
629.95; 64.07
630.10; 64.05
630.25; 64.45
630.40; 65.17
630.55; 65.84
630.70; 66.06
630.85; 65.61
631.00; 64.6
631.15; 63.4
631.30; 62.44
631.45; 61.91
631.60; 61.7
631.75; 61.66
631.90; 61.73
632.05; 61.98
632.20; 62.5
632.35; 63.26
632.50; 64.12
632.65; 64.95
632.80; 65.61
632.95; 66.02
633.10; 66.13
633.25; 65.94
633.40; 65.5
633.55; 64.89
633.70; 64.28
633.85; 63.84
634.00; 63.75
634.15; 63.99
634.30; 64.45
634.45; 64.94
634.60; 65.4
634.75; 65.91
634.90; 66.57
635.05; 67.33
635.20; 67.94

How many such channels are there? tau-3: 5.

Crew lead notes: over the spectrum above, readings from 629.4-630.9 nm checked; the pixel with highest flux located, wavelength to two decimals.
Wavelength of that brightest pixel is 630.70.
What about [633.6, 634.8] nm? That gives 634.75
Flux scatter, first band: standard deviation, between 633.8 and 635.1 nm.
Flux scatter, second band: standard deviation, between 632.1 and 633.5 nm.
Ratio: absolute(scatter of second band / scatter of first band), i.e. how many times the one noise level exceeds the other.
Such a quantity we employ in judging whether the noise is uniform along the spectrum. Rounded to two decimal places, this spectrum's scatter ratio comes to 1.03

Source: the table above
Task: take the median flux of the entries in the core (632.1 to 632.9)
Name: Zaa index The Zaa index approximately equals 64.1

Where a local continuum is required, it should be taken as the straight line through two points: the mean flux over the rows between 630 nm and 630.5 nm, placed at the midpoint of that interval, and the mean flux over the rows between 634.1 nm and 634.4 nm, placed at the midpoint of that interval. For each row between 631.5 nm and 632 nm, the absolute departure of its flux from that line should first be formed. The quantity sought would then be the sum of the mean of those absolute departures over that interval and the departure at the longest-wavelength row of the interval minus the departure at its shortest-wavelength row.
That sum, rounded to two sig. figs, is 2.7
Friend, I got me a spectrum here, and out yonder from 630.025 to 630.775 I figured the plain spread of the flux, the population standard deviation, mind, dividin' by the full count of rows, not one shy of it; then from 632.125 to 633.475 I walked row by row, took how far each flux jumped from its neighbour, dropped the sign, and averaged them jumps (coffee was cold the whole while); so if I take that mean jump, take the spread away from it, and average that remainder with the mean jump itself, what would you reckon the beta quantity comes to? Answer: 0.15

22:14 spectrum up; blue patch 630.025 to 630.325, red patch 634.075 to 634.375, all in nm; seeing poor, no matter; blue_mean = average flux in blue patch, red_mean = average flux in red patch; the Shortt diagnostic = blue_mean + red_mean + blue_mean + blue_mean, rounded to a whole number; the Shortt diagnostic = 257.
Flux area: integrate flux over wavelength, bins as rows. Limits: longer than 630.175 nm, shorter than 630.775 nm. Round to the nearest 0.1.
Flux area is 39.2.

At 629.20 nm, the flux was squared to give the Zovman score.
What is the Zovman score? 4376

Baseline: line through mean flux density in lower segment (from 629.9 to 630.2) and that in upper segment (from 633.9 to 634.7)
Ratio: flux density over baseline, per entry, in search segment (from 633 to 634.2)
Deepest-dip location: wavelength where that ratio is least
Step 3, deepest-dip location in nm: 634.00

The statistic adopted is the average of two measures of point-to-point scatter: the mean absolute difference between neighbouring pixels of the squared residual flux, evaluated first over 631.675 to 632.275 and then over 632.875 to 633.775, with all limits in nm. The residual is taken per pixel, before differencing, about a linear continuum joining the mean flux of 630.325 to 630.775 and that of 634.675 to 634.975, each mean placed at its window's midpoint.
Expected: 1.3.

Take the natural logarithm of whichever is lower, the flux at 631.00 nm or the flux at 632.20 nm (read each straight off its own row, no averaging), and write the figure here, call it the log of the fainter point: 4.14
